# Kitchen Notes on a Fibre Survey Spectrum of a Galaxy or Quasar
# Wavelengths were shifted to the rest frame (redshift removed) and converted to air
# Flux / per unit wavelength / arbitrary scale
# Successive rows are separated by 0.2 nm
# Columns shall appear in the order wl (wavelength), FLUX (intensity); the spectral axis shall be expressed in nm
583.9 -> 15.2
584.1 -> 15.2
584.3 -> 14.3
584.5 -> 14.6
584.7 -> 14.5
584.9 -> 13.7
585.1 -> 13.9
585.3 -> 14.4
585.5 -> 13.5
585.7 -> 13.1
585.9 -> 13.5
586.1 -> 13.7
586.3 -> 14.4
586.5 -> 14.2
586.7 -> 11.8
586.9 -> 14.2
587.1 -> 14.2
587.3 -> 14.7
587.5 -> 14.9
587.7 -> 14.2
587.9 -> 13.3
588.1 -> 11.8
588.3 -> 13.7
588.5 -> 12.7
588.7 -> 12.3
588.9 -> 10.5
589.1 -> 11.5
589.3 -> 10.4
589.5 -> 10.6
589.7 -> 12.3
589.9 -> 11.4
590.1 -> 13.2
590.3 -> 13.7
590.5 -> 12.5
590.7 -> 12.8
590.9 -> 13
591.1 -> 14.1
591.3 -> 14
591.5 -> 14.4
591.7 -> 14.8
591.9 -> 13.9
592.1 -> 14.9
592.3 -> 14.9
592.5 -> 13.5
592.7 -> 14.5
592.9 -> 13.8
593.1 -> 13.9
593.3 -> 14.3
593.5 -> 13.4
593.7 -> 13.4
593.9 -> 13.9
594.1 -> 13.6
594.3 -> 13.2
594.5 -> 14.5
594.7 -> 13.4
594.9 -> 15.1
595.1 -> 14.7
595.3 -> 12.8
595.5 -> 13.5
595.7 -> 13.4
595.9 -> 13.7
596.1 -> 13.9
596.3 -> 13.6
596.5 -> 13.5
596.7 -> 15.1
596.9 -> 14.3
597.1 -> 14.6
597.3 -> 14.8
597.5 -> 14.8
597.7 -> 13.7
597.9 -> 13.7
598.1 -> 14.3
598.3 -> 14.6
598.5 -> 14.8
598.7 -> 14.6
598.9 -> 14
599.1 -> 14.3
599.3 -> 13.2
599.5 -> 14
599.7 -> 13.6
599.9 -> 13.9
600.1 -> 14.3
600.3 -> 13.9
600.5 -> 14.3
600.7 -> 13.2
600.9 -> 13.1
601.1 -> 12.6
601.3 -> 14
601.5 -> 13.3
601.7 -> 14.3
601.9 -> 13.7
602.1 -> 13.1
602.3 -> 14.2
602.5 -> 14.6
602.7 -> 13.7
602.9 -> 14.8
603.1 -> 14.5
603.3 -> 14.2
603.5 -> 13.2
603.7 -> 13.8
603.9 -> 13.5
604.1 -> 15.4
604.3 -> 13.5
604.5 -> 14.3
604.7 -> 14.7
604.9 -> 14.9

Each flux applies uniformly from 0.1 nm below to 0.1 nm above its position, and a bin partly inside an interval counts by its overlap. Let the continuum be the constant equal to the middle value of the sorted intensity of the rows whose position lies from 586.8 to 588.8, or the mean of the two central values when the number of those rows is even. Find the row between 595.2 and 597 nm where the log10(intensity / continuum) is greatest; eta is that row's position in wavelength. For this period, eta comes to 596.7 nm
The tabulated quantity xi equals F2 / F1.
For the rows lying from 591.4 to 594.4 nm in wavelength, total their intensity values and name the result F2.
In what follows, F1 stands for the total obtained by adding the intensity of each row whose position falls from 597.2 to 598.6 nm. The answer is 2.1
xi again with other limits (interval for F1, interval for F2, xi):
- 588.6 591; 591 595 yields 2.0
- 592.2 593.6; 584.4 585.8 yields 1.0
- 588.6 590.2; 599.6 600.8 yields 0.9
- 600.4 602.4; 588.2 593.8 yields 2.7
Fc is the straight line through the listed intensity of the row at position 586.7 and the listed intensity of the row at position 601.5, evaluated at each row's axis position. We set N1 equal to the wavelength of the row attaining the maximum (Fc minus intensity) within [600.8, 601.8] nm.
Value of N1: 601.1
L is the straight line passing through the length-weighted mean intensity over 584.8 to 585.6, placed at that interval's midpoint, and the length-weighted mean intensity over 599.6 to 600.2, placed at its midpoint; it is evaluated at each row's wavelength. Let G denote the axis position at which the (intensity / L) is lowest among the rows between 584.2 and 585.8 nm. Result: 585.7 nm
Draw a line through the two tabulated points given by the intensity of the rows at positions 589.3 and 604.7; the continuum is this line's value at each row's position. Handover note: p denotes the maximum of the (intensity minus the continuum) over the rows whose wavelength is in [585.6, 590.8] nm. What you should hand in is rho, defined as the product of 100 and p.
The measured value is 500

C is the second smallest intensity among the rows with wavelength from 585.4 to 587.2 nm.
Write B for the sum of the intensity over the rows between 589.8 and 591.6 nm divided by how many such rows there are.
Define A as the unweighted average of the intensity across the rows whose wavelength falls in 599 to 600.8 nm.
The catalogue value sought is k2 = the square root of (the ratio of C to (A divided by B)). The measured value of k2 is 3.5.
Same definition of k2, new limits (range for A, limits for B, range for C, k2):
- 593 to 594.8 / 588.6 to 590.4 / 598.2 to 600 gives 3.4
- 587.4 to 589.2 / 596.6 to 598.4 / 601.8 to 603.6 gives 3.9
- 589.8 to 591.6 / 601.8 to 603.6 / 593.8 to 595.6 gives 3.7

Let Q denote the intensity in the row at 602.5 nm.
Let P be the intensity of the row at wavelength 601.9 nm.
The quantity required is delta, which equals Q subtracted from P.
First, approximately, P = 13.7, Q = 14.6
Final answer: -0.90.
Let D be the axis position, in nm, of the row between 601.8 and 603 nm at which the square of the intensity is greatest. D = 602.9 nm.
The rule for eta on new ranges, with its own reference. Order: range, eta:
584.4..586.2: 584.5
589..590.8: 590.3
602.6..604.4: 604.1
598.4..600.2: 598.5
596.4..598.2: 596.7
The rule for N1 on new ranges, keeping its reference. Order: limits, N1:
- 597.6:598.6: 597.9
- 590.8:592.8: 590.9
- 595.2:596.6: 595.3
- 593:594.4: 594.3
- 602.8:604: 603.5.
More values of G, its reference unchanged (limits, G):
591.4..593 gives 592.5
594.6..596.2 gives 595.3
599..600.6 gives 599.3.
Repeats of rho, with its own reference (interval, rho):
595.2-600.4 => 263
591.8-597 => 372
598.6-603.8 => 158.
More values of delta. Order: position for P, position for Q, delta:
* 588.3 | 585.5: 0.20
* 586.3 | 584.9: 0.70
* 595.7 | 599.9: -0.50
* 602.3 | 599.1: -0.10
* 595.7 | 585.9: -0.10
